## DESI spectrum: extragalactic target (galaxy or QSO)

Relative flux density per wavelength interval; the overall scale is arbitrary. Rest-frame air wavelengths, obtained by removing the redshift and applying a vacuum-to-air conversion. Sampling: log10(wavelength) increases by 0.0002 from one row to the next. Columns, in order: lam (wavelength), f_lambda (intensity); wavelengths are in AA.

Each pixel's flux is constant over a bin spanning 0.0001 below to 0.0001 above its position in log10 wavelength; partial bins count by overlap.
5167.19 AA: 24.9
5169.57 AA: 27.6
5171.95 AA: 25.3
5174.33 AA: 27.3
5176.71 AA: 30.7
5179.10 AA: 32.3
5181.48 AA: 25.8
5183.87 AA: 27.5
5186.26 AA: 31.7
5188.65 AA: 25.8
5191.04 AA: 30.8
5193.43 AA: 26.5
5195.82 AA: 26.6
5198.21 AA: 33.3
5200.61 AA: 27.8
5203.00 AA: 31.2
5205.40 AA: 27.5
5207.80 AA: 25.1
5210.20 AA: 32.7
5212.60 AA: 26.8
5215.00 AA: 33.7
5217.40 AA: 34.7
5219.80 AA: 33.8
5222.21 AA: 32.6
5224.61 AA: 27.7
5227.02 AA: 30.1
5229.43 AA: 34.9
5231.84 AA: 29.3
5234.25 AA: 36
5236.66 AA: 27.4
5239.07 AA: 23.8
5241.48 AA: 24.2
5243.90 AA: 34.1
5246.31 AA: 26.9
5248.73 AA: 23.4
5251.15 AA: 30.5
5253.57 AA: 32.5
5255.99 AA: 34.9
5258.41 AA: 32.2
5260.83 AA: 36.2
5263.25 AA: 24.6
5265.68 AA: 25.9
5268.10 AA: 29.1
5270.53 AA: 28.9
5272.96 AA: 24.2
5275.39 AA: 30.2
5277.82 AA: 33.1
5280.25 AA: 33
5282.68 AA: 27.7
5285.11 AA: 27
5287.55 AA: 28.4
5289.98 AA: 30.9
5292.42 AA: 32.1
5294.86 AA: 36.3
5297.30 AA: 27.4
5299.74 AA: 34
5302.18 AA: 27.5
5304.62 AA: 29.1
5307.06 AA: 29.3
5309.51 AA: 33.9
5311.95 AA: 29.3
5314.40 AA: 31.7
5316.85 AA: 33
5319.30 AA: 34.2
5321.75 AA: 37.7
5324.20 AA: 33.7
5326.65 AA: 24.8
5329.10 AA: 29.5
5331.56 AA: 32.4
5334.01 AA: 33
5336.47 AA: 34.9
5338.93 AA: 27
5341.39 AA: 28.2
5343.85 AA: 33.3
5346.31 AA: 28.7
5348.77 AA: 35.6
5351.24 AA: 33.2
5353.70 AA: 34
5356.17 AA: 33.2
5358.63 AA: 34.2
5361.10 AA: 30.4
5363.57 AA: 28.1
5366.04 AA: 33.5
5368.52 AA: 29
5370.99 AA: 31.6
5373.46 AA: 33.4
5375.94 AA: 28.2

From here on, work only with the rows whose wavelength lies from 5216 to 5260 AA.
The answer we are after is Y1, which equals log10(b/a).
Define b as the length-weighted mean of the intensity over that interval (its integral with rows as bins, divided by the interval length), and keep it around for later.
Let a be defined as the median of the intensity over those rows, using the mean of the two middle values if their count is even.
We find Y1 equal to -0.011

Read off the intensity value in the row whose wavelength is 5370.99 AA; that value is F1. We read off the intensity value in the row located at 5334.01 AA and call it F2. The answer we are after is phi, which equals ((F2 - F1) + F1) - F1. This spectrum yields 1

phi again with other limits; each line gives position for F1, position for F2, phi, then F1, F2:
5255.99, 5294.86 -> 1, 34.9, 36.3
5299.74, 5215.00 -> 0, 34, 33.7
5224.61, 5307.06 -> 2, 27.7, 29.3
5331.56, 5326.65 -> -8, 32.4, 24.8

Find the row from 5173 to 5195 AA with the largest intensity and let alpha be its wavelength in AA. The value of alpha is 5179.10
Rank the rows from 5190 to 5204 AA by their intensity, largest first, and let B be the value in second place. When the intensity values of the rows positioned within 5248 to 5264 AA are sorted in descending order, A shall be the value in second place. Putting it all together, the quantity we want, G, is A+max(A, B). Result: 70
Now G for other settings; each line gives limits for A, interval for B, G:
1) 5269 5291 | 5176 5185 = 66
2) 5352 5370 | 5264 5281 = 68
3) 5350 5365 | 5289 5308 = 68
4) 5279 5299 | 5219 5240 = 68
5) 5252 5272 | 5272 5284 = 70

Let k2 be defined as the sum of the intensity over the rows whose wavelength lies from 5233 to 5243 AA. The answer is 111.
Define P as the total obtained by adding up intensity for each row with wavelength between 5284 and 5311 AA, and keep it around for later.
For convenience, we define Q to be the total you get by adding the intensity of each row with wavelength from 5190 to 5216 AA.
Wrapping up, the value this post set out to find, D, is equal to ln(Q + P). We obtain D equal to 6.49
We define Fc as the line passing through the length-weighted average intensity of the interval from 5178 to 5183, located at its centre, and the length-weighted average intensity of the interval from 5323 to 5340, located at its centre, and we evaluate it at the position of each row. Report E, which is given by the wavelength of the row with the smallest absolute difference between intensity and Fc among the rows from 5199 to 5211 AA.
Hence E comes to 5200.61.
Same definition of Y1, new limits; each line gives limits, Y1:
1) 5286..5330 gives -0.001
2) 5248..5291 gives 0.000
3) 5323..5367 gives -0.021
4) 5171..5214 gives 0.018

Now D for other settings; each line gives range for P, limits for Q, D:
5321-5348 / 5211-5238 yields 6.54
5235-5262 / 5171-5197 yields 6.46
